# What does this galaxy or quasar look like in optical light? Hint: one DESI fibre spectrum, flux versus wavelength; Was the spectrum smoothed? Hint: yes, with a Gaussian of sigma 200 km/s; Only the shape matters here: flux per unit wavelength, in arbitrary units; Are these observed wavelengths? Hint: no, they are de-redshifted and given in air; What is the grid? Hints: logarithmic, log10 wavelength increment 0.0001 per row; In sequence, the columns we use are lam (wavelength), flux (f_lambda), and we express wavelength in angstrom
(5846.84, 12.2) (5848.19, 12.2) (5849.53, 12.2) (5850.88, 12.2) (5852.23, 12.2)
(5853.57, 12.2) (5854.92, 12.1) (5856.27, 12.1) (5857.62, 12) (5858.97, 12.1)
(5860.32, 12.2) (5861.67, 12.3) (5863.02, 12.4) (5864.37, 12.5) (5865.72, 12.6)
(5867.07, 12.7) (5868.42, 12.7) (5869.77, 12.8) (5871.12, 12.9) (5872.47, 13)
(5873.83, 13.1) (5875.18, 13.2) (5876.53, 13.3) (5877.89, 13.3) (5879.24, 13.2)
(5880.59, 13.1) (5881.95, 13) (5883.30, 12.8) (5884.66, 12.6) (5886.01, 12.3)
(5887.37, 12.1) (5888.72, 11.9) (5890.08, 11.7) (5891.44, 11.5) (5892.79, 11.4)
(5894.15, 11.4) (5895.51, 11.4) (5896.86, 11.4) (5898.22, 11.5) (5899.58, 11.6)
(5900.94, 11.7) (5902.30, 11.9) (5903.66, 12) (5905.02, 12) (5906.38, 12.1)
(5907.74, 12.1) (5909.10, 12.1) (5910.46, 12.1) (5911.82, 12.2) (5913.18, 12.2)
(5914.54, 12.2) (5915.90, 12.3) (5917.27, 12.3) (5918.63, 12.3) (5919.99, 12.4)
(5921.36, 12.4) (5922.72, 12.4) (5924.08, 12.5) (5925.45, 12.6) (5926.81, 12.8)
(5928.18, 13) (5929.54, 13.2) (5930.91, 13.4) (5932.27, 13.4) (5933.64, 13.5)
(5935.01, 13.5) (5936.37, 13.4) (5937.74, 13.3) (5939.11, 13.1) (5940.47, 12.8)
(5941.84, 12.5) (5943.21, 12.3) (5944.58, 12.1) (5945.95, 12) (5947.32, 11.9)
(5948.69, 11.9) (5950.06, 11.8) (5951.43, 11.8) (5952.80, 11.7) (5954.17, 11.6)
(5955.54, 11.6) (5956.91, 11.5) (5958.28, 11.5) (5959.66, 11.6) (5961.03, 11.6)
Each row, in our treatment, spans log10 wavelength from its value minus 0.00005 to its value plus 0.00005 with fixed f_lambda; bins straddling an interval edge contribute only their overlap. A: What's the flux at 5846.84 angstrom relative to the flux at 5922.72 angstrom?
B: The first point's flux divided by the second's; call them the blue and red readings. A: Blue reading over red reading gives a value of 0.98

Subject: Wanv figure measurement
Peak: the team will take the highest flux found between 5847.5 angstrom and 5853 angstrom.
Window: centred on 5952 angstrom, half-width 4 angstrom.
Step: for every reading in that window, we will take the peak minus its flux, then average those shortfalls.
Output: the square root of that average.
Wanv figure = 0.68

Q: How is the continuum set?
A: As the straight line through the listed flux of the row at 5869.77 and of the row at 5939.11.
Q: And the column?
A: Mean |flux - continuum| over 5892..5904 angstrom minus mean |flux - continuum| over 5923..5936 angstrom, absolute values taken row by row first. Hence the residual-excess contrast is 1.0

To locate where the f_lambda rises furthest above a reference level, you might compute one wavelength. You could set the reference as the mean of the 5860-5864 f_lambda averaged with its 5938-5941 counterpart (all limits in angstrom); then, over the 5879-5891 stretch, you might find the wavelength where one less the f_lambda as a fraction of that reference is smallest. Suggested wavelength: 5879.24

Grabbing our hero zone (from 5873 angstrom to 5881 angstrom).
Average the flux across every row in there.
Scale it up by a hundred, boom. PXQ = 1320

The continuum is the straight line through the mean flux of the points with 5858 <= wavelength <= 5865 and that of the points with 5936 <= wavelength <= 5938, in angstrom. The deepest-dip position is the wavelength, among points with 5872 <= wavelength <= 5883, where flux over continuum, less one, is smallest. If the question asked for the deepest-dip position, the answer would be 5881.95 angstrom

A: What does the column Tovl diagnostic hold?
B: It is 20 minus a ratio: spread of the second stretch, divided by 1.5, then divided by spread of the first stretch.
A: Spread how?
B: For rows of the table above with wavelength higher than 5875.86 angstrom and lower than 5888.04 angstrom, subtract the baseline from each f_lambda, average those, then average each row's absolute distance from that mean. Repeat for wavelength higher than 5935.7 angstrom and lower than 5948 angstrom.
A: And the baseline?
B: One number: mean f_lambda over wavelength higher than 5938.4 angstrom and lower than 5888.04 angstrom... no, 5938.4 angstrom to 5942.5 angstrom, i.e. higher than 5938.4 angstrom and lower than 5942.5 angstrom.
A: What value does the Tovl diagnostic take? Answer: 19.1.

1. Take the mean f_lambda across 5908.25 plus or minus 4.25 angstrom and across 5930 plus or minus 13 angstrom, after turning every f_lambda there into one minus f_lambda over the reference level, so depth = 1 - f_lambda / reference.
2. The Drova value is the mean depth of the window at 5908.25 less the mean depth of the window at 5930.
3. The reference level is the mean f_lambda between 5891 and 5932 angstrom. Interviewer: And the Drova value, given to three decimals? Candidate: 0.065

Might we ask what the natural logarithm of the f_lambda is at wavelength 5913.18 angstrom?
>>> 2.50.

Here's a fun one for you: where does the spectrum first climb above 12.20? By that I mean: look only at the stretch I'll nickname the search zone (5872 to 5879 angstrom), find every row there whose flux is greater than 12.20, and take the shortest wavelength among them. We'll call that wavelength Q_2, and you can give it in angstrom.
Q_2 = 5872.47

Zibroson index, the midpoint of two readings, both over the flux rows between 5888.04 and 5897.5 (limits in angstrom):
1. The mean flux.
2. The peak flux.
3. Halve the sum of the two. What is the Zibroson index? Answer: 11.7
